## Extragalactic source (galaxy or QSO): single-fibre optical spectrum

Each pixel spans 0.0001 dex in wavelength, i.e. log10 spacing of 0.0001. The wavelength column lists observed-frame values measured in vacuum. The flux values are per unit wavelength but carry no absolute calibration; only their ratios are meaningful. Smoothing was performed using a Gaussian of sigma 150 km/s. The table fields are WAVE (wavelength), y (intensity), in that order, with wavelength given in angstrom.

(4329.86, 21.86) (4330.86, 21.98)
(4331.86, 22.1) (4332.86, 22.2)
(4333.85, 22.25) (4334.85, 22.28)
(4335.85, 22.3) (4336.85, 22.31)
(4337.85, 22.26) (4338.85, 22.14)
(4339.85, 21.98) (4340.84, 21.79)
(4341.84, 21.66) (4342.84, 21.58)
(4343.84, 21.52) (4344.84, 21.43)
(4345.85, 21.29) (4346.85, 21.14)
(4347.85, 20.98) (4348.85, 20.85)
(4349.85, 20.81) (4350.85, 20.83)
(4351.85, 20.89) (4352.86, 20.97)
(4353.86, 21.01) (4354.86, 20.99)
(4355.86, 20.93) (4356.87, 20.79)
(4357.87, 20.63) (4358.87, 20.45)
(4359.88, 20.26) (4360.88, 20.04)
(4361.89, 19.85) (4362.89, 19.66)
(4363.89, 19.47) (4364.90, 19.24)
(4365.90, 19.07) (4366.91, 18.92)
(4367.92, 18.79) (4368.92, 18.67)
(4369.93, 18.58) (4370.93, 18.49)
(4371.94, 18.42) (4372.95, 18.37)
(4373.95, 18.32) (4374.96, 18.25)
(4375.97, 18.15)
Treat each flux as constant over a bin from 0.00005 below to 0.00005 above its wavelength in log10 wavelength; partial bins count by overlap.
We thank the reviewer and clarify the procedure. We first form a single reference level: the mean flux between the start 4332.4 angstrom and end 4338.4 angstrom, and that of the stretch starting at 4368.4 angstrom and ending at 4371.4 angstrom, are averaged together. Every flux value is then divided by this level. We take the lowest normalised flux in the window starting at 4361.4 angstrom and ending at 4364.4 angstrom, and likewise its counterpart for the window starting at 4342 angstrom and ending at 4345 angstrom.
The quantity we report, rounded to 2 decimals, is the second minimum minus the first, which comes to 0.10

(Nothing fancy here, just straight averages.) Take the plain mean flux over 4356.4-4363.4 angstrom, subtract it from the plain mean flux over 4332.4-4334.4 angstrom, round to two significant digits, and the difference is 2.0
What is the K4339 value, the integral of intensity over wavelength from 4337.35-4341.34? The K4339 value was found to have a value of 88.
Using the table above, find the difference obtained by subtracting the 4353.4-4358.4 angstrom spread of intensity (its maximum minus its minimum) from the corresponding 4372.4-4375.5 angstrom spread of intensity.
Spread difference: -0.26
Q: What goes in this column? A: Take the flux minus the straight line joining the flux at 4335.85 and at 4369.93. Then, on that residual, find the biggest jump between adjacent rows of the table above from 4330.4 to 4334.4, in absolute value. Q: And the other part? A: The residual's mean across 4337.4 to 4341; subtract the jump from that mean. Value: -0.10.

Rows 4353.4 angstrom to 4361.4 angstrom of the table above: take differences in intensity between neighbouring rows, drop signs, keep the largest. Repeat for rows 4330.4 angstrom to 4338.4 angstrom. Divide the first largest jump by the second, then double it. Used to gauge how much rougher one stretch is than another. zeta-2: 3.7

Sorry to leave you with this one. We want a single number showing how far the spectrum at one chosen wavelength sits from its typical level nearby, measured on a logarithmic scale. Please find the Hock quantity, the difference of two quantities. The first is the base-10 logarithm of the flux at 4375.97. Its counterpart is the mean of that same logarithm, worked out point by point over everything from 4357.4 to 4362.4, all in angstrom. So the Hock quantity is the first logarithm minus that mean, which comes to -0.05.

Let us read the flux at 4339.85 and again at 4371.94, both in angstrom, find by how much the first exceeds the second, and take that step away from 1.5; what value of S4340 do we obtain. -2.1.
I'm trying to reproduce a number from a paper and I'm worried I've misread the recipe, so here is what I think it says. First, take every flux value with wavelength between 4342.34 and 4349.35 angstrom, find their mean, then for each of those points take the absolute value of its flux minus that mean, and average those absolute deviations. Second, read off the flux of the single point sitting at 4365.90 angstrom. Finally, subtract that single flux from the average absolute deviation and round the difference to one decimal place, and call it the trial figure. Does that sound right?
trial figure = -18.8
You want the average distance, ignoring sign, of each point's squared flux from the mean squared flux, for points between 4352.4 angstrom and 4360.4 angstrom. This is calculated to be 10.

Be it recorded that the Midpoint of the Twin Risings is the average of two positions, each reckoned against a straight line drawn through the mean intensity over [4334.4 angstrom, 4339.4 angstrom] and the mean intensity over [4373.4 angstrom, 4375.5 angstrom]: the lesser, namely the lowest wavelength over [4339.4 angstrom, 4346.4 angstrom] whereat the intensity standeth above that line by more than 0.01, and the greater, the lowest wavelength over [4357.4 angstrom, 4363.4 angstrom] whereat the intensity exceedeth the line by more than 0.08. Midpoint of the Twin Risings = 4348.9 angstrom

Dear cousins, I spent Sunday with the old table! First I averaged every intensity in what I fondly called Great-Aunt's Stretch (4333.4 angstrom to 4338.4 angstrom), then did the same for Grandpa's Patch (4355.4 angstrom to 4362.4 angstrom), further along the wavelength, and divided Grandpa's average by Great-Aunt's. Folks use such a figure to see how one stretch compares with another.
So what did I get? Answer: 0.917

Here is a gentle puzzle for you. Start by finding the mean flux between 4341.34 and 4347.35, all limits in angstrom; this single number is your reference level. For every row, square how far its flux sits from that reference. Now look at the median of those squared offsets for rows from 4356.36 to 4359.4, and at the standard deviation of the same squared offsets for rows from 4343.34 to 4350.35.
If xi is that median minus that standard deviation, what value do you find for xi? 0.5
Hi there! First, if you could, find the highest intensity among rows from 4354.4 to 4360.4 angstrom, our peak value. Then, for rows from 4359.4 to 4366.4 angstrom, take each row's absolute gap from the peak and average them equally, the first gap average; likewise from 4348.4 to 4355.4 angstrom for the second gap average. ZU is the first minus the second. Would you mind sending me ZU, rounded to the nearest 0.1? 1.2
